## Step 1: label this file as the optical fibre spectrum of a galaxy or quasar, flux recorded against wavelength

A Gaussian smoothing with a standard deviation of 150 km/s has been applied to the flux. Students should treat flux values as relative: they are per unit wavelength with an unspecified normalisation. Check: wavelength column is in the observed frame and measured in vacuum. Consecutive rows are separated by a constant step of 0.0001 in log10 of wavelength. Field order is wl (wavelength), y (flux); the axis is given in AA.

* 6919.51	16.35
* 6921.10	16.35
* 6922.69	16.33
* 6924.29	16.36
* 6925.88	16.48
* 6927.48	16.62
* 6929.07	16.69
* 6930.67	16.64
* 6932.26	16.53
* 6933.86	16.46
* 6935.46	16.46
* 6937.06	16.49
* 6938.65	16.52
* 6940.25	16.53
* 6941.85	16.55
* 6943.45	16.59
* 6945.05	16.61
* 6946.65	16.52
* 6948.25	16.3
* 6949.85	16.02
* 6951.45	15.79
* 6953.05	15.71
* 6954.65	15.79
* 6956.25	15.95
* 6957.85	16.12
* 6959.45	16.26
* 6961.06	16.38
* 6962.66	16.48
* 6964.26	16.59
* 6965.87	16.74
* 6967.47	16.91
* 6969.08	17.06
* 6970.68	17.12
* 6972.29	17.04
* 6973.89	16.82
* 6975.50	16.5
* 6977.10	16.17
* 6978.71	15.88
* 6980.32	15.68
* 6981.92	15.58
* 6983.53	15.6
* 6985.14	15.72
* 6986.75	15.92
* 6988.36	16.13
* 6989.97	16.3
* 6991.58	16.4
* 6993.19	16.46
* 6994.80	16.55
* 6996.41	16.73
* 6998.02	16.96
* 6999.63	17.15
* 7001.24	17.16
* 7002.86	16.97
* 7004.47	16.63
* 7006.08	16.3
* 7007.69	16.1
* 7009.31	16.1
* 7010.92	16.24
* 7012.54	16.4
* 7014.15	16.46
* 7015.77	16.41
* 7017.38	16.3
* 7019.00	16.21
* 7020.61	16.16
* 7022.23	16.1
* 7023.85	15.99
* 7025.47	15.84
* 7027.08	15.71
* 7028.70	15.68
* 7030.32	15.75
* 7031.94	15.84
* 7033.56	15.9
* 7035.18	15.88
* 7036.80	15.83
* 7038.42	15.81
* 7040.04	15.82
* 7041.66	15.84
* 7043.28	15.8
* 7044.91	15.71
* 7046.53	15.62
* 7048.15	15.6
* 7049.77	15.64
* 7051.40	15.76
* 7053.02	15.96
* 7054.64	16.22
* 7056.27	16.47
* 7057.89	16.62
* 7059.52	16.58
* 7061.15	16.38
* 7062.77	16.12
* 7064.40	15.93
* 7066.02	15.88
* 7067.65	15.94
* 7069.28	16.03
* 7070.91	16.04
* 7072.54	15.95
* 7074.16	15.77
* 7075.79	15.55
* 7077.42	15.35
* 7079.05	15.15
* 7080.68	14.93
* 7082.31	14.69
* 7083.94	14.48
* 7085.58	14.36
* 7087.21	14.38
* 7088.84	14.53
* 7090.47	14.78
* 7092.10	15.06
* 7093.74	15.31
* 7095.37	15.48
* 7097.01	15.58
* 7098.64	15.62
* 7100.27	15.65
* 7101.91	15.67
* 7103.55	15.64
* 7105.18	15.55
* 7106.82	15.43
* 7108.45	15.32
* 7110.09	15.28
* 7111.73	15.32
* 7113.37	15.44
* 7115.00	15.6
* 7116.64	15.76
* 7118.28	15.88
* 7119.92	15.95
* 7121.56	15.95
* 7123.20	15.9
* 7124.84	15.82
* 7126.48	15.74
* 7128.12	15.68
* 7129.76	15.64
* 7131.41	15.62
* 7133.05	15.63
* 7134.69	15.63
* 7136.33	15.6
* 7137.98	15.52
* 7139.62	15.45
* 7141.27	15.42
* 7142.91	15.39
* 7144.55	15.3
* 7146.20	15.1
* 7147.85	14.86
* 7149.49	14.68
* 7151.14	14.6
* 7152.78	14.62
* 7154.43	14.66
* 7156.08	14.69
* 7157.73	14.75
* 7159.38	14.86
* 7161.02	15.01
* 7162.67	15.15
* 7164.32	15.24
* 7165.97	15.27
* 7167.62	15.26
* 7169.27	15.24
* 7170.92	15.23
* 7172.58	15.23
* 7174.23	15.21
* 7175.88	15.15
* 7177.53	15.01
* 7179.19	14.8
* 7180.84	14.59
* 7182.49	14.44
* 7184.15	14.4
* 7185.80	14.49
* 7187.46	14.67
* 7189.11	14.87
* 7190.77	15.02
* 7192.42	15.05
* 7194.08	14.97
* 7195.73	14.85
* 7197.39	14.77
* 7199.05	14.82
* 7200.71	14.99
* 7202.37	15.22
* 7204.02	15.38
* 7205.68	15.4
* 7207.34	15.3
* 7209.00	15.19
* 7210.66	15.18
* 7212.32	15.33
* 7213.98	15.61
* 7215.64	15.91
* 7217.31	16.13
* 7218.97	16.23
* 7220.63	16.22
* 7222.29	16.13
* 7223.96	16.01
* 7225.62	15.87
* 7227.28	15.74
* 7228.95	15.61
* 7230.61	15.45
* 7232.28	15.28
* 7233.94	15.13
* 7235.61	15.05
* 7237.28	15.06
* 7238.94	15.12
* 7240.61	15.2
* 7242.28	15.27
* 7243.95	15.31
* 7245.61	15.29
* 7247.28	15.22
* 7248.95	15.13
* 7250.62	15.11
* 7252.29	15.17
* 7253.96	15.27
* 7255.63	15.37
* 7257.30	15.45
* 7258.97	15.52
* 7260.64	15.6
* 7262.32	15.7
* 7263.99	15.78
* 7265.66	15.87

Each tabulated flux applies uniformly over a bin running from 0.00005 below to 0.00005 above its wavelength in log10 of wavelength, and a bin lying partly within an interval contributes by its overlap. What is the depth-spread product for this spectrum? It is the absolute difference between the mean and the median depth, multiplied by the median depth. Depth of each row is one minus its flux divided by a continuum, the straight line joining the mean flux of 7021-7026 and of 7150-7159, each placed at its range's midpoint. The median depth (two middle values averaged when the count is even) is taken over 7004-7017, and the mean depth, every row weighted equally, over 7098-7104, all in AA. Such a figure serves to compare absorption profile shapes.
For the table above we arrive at -0.0002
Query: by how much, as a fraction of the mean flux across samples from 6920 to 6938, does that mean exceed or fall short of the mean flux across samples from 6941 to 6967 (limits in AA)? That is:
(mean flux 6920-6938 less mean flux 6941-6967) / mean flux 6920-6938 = 0.013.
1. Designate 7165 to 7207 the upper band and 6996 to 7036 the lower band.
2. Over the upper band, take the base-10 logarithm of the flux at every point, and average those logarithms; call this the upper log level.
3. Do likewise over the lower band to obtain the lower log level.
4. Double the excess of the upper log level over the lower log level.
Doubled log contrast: -0.07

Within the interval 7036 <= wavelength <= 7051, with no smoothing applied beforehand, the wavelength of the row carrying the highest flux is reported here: 7041.66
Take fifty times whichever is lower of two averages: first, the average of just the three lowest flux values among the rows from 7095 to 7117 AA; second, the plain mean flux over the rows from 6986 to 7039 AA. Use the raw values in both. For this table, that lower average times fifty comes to 765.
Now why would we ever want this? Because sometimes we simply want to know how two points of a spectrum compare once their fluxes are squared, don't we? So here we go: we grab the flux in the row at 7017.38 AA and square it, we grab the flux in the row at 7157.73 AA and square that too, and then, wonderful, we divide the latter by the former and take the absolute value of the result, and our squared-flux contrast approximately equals 0.82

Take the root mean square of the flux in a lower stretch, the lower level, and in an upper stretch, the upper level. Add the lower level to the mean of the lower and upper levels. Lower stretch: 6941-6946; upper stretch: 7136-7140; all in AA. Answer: 32.6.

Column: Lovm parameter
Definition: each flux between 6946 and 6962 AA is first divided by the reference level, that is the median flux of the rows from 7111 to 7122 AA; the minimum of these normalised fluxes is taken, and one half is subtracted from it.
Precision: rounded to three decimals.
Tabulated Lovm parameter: 0.497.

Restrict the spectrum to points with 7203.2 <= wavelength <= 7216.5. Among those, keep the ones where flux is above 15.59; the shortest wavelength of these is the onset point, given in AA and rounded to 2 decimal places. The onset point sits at 7213.98 AA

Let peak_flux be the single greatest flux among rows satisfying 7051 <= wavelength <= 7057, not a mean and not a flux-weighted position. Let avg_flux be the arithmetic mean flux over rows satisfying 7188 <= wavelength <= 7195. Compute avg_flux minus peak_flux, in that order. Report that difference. -1.5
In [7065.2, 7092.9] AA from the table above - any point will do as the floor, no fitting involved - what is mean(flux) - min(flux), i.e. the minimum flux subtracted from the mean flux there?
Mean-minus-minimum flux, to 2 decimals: 0.87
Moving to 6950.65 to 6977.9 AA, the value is 0.73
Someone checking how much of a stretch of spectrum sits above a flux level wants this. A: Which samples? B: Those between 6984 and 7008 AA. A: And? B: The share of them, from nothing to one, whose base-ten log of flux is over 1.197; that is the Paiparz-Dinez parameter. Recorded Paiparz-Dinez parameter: 0.93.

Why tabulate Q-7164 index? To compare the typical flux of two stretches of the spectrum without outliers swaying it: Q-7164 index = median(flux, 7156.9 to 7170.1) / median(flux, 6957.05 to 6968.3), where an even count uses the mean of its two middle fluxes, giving 0.92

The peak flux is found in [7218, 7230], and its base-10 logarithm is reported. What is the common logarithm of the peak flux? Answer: 1.210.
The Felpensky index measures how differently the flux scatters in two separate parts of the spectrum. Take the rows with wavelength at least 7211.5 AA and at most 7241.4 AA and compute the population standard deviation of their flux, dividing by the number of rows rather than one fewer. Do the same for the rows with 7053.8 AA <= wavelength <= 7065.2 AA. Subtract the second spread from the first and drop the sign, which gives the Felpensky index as 0.180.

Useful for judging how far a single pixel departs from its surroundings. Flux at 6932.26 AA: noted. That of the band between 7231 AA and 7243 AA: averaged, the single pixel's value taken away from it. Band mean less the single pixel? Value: -1.4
